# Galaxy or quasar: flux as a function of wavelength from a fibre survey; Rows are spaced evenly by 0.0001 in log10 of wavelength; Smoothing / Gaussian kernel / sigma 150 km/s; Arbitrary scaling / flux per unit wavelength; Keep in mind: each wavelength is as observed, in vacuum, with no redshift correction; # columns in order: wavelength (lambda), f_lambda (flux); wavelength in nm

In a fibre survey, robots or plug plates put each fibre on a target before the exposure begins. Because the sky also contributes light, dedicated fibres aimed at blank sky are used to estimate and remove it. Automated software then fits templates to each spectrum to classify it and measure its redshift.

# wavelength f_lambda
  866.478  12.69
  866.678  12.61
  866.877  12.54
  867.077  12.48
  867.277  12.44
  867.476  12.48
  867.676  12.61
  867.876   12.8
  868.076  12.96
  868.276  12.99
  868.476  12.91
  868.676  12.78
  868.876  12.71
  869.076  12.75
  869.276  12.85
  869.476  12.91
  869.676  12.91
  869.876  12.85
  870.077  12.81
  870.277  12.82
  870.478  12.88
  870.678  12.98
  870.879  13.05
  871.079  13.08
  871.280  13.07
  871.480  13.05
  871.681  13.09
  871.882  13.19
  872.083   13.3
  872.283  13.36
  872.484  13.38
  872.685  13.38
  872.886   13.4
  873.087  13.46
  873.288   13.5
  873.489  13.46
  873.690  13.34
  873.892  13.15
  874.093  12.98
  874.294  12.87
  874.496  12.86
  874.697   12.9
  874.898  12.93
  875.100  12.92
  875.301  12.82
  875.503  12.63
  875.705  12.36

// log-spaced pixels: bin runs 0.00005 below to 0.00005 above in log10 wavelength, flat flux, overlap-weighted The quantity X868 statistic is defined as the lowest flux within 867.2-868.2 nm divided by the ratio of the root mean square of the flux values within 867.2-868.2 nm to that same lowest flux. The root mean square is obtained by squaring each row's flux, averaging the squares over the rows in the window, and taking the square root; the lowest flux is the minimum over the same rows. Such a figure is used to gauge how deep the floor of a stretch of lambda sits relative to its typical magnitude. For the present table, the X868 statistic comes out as 12.22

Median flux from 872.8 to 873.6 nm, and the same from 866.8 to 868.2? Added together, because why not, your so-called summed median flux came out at 26.0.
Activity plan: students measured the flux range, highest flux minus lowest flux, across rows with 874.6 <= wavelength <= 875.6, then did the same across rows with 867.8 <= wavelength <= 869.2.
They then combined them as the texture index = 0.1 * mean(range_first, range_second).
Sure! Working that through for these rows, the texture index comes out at 0.029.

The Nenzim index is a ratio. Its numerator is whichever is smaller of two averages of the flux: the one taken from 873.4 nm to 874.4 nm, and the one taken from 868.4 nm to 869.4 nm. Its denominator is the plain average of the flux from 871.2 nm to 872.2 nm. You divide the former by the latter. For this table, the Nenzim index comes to 0.974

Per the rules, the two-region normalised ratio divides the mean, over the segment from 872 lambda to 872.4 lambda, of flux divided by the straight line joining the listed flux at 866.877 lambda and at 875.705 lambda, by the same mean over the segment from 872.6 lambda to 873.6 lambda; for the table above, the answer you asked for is 0.99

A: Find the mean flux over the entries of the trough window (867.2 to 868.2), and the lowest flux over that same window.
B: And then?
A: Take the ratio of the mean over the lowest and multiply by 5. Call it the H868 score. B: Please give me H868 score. 5.09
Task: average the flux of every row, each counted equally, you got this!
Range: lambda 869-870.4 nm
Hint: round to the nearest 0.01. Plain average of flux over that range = 12.84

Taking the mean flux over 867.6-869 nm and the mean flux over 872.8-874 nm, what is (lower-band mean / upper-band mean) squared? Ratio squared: 0.918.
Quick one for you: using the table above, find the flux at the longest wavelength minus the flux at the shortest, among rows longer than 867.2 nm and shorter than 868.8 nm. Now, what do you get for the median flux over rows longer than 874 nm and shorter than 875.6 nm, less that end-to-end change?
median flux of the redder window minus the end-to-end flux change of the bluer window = 12.5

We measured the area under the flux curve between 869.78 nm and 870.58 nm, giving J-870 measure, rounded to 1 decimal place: 10.3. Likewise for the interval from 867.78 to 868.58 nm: 10.3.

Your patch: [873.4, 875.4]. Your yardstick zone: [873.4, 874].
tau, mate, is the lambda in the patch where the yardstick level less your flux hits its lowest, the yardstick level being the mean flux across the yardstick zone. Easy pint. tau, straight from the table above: 873.489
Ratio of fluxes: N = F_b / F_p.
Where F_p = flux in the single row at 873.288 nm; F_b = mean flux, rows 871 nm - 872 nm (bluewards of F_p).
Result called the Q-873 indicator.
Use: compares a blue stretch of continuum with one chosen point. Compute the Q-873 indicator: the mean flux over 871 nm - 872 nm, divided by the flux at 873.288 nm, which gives 0.97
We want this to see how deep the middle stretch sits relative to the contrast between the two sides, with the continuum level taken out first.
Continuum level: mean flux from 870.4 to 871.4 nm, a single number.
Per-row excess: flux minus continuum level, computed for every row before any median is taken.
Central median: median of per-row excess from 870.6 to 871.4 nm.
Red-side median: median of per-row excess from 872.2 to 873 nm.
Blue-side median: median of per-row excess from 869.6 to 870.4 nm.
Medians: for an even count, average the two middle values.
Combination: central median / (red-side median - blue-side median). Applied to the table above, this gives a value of 0.1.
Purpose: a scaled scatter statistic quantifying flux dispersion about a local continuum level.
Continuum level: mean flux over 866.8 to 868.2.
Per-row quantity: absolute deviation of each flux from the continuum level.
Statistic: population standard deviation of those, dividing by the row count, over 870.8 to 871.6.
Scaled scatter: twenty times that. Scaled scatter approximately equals 0.3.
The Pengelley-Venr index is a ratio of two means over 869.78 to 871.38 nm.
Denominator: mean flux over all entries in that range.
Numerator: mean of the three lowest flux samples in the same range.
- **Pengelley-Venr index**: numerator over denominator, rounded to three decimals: 0.991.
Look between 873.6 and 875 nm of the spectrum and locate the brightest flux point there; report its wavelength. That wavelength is 873.690 nm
